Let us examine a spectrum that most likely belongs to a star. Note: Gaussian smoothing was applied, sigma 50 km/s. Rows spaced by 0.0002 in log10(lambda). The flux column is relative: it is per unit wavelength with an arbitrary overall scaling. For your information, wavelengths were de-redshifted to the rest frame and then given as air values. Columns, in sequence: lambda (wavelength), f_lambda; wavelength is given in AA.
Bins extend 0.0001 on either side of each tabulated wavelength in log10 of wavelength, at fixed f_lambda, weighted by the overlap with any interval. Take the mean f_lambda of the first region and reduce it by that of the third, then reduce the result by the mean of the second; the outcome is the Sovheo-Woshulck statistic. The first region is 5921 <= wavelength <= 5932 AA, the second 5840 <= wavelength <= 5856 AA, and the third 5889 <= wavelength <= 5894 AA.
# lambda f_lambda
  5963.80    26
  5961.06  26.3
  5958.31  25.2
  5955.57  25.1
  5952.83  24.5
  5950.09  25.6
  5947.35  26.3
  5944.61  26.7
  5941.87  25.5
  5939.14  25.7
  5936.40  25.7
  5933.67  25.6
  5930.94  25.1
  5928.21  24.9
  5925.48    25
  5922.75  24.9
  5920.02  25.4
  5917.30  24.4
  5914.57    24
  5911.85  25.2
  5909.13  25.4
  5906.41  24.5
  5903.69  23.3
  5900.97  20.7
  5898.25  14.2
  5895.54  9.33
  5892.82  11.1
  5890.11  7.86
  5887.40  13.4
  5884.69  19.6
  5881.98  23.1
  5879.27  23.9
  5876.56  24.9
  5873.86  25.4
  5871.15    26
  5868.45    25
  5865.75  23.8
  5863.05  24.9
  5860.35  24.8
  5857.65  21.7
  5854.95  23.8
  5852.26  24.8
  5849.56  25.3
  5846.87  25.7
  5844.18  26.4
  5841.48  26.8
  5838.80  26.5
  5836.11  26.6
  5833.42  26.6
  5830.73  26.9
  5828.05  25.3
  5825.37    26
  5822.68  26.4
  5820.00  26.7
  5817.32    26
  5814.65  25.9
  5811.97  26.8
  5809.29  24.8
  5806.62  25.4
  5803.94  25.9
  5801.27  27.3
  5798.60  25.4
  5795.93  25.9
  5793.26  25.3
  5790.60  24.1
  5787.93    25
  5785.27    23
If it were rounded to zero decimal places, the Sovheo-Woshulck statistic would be -10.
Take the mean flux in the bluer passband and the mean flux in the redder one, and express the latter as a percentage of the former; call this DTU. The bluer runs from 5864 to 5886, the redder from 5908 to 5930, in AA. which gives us 104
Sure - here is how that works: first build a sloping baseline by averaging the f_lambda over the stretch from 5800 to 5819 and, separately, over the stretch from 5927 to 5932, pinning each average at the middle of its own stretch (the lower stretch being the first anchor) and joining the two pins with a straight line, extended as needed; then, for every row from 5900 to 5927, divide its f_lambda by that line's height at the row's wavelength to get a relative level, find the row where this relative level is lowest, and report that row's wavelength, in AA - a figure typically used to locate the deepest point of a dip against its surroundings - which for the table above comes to 5900.97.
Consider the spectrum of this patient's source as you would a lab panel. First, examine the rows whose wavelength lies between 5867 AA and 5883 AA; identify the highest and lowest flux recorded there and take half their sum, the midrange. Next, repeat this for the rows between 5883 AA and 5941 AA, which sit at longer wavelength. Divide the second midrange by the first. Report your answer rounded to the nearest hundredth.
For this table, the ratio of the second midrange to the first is 0.68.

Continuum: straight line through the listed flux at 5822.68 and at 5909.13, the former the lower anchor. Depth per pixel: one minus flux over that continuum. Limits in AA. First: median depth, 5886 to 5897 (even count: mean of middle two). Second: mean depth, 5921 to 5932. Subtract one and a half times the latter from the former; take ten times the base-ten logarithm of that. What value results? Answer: -2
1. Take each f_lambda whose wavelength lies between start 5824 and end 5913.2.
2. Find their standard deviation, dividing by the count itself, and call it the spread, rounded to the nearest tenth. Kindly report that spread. 5.2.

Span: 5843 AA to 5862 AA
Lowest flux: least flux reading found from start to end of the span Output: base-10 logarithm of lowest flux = 1.336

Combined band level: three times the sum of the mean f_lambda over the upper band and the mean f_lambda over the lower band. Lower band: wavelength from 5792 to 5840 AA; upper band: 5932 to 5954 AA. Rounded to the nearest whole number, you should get 155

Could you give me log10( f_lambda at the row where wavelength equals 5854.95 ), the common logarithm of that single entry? 1.38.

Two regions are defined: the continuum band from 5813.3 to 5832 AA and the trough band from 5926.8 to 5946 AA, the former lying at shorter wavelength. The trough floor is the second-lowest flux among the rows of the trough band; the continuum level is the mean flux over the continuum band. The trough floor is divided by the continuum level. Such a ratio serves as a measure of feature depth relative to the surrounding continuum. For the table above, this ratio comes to 0.96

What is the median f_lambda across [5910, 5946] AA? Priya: 25.2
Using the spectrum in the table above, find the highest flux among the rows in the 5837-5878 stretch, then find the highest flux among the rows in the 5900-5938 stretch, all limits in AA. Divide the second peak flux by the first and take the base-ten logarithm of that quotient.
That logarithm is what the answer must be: -0.018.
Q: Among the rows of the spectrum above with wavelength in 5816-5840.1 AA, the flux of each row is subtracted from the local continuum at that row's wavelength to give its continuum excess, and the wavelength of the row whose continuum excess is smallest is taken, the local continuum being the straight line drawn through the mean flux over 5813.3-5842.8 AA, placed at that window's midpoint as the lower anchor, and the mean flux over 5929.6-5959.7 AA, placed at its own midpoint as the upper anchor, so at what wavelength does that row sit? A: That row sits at 5830.73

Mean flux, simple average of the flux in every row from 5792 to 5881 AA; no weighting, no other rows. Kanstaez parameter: 25.5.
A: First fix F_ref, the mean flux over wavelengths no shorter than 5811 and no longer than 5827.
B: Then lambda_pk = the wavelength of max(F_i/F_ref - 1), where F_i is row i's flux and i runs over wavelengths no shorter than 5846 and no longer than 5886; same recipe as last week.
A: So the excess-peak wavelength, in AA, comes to 5871.15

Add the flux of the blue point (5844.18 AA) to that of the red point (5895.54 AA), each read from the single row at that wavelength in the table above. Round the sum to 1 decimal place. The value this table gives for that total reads 35.7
